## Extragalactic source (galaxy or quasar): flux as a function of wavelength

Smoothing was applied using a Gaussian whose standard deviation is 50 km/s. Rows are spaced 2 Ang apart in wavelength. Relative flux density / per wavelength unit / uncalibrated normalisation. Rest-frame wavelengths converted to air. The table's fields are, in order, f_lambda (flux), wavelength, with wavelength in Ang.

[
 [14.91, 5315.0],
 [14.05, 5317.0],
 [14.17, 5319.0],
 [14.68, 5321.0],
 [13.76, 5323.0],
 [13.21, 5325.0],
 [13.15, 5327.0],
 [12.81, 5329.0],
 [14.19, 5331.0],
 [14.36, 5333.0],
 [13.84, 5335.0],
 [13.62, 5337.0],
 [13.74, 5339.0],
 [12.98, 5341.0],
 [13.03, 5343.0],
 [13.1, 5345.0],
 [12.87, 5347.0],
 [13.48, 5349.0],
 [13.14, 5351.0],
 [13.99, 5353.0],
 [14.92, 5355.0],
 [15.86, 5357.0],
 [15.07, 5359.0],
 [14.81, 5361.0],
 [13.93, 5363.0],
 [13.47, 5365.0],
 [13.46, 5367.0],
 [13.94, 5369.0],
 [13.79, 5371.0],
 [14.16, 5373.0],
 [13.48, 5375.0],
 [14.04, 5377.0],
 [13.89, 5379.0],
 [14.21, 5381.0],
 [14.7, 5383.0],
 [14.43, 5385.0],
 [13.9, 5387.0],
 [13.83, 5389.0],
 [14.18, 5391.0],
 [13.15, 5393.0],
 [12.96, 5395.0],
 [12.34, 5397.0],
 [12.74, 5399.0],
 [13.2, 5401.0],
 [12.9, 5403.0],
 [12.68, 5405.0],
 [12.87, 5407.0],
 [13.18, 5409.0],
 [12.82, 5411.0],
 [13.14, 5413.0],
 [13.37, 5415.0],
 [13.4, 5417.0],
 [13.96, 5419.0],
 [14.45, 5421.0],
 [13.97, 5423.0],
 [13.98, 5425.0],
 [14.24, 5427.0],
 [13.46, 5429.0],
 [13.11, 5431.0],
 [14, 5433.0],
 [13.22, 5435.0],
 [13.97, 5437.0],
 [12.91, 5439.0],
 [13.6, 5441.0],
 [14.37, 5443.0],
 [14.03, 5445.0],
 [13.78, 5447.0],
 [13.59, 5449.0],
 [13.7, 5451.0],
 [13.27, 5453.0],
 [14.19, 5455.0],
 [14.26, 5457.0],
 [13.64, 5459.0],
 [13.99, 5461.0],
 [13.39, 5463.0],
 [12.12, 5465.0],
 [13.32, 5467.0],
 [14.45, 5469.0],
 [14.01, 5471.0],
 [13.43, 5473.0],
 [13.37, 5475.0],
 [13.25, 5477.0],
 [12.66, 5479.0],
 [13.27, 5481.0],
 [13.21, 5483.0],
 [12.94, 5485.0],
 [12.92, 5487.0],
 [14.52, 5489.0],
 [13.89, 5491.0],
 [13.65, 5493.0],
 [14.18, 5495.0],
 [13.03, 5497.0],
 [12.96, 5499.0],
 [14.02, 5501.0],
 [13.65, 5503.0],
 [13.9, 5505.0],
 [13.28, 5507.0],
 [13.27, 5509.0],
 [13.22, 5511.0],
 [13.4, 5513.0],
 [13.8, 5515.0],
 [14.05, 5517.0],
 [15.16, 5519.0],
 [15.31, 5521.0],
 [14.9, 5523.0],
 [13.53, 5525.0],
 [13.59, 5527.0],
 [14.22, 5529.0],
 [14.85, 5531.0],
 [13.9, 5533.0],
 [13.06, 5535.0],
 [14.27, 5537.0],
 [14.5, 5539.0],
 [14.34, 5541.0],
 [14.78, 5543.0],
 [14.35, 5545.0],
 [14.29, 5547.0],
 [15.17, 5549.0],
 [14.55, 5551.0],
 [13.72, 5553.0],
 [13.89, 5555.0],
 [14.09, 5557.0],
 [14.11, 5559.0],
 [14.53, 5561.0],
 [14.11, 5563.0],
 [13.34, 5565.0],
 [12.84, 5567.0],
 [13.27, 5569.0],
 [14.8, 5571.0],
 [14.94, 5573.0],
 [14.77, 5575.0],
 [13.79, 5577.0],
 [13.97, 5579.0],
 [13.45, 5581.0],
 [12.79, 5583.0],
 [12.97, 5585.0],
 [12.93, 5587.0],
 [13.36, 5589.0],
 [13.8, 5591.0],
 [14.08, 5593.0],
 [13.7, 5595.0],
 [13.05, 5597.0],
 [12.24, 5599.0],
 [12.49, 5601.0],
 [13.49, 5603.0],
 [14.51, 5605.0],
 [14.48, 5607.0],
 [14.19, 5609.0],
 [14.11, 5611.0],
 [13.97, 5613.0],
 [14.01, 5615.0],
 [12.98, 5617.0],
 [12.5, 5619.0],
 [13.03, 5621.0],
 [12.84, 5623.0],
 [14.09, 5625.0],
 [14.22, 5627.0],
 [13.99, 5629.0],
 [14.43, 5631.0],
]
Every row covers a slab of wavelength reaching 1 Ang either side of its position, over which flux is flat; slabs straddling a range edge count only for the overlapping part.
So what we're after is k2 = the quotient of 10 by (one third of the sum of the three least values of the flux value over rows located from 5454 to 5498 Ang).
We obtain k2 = 0.796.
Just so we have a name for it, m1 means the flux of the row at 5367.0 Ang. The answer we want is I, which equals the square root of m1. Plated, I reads 3.67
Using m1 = 13.46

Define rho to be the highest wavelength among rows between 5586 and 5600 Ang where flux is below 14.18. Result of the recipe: 5599.0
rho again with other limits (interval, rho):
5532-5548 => 5535.0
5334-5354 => 5353.0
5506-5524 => 5517.0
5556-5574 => 5569.0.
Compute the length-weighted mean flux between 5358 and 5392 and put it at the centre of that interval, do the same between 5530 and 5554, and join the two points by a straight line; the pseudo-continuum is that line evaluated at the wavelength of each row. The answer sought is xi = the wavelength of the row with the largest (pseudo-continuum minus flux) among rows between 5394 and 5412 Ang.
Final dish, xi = 5397.0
